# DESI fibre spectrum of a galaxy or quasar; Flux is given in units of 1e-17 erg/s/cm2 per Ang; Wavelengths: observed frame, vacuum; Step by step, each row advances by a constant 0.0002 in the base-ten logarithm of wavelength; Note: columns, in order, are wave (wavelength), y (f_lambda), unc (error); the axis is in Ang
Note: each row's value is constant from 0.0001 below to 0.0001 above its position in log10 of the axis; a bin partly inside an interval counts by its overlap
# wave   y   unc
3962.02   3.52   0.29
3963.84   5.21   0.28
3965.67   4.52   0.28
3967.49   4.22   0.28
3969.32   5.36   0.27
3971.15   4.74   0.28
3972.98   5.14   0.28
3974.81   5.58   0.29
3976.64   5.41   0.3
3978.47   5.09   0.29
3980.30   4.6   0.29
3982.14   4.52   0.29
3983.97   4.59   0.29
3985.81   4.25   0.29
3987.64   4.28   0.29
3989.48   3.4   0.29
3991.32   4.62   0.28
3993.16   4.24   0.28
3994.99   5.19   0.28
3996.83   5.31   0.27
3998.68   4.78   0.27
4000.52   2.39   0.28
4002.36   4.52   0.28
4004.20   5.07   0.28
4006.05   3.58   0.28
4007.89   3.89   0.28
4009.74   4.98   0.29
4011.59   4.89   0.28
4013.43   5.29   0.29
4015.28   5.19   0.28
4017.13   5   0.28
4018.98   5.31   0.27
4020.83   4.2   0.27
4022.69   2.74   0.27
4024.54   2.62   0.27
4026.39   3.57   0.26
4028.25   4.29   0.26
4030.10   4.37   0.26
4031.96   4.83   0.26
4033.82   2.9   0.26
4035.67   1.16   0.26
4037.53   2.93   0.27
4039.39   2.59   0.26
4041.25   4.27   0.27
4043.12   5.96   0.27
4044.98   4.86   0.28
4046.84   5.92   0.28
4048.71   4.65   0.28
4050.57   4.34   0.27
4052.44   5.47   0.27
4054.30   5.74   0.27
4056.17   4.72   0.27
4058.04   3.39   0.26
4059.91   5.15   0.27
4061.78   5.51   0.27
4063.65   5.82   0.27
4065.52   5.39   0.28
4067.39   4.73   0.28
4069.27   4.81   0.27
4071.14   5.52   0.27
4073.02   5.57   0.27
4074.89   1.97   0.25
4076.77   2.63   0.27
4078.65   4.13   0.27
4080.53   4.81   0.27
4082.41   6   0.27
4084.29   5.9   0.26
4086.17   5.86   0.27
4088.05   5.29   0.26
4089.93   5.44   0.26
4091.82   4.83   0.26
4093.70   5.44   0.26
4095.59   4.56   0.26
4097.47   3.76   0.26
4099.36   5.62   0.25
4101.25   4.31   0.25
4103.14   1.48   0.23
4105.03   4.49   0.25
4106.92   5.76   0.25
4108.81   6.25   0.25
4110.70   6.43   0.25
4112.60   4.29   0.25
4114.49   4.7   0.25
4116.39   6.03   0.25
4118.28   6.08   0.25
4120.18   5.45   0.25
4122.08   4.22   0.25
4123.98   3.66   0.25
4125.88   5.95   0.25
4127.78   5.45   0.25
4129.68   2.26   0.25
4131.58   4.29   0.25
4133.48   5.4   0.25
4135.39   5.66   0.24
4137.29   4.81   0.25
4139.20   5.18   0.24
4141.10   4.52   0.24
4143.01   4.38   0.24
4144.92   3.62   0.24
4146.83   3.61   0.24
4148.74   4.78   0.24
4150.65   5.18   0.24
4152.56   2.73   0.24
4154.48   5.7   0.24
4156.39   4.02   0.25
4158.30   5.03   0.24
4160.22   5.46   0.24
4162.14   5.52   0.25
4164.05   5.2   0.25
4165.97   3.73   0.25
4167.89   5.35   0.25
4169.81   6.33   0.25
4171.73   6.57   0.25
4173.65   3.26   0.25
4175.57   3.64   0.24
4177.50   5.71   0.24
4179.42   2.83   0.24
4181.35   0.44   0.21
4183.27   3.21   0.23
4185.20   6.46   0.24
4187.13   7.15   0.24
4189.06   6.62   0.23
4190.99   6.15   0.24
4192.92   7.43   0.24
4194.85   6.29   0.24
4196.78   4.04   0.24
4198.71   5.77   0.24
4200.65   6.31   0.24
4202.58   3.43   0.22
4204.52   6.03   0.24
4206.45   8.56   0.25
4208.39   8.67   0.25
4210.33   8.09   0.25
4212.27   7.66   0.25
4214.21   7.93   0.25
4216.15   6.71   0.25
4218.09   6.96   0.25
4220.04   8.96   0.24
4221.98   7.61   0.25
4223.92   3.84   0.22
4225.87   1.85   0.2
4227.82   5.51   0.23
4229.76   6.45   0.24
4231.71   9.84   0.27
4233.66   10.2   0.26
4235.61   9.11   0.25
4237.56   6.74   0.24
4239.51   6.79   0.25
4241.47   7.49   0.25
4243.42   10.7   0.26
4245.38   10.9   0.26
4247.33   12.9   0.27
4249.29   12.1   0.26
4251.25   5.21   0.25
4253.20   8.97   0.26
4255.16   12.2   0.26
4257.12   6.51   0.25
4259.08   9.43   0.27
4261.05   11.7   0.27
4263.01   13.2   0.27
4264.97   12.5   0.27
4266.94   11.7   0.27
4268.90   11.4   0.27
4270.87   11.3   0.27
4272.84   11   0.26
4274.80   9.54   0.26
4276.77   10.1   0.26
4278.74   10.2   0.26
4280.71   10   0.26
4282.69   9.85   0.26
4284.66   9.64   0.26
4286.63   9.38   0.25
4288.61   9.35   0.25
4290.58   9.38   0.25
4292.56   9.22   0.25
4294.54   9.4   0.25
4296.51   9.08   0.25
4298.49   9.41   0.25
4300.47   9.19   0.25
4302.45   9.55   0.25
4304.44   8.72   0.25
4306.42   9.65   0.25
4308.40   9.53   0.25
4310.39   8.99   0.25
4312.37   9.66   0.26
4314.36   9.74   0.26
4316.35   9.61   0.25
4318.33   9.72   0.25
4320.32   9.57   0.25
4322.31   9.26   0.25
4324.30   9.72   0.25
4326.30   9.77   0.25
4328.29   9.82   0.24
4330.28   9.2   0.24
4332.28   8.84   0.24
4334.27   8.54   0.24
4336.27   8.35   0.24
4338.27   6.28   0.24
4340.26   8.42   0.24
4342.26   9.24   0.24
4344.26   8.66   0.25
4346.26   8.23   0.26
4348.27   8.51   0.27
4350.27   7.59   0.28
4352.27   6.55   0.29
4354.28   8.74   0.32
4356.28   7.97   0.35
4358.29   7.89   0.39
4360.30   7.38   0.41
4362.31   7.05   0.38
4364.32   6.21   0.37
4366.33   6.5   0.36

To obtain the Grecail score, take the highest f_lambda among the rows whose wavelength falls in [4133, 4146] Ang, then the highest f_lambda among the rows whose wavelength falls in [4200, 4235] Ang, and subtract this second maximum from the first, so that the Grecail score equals -4.5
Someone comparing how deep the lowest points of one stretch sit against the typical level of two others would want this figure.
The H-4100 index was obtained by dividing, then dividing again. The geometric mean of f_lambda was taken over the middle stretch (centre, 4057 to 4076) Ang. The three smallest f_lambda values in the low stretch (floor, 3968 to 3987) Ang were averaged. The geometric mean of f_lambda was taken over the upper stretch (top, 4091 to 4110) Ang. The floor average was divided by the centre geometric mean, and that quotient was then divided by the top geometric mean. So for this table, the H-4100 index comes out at 0.221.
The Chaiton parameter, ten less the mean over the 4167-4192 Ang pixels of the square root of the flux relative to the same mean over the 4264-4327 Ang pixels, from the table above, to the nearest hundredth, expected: 9.32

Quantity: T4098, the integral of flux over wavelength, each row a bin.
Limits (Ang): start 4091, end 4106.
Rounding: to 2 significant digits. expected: 65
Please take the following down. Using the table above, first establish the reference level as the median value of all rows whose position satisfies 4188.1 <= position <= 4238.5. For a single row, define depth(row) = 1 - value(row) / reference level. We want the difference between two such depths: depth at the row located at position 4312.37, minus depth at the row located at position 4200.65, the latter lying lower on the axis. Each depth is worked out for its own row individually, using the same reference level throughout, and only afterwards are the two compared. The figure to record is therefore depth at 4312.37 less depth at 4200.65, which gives -0.50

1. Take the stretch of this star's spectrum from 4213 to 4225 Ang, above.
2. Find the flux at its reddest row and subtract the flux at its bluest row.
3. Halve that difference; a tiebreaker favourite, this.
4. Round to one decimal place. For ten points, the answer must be -2.0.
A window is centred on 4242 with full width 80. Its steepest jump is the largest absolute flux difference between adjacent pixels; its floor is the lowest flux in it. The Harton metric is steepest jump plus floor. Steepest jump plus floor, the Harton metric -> 8.7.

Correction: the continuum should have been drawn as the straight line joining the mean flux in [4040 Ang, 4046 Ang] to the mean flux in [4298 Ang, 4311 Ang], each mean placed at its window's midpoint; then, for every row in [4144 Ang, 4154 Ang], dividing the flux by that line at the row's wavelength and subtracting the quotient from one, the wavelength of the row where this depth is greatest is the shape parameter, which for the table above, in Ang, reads 4152.56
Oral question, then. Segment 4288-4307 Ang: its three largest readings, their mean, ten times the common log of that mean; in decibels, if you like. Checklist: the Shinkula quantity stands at 9.8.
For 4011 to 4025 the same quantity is 7.2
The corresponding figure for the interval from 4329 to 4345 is 9.6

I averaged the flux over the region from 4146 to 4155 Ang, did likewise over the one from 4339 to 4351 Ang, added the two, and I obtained 12.8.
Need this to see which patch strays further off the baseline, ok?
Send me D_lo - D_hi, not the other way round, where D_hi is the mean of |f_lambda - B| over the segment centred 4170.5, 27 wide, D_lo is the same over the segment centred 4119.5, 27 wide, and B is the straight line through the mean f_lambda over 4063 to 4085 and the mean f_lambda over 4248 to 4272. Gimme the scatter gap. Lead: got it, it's -2.1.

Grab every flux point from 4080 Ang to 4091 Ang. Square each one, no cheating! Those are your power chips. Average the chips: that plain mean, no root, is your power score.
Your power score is 31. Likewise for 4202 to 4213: 53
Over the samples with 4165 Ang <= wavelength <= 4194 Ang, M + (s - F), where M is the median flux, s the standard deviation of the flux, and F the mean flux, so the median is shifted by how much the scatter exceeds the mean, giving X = 2.7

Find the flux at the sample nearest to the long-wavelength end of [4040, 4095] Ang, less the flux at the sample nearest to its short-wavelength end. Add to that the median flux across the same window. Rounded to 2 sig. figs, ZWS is 6.5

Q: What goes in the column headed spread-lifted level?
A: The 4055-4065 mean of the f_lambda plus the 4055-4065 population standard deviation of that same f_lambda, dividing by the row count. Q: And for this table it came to 5.8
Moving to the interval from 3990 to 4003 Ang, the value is 5.3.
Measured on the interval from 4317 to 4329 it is 9.8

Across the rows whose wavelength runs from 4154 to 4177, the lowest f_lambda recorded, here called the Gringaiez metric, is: 3.26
